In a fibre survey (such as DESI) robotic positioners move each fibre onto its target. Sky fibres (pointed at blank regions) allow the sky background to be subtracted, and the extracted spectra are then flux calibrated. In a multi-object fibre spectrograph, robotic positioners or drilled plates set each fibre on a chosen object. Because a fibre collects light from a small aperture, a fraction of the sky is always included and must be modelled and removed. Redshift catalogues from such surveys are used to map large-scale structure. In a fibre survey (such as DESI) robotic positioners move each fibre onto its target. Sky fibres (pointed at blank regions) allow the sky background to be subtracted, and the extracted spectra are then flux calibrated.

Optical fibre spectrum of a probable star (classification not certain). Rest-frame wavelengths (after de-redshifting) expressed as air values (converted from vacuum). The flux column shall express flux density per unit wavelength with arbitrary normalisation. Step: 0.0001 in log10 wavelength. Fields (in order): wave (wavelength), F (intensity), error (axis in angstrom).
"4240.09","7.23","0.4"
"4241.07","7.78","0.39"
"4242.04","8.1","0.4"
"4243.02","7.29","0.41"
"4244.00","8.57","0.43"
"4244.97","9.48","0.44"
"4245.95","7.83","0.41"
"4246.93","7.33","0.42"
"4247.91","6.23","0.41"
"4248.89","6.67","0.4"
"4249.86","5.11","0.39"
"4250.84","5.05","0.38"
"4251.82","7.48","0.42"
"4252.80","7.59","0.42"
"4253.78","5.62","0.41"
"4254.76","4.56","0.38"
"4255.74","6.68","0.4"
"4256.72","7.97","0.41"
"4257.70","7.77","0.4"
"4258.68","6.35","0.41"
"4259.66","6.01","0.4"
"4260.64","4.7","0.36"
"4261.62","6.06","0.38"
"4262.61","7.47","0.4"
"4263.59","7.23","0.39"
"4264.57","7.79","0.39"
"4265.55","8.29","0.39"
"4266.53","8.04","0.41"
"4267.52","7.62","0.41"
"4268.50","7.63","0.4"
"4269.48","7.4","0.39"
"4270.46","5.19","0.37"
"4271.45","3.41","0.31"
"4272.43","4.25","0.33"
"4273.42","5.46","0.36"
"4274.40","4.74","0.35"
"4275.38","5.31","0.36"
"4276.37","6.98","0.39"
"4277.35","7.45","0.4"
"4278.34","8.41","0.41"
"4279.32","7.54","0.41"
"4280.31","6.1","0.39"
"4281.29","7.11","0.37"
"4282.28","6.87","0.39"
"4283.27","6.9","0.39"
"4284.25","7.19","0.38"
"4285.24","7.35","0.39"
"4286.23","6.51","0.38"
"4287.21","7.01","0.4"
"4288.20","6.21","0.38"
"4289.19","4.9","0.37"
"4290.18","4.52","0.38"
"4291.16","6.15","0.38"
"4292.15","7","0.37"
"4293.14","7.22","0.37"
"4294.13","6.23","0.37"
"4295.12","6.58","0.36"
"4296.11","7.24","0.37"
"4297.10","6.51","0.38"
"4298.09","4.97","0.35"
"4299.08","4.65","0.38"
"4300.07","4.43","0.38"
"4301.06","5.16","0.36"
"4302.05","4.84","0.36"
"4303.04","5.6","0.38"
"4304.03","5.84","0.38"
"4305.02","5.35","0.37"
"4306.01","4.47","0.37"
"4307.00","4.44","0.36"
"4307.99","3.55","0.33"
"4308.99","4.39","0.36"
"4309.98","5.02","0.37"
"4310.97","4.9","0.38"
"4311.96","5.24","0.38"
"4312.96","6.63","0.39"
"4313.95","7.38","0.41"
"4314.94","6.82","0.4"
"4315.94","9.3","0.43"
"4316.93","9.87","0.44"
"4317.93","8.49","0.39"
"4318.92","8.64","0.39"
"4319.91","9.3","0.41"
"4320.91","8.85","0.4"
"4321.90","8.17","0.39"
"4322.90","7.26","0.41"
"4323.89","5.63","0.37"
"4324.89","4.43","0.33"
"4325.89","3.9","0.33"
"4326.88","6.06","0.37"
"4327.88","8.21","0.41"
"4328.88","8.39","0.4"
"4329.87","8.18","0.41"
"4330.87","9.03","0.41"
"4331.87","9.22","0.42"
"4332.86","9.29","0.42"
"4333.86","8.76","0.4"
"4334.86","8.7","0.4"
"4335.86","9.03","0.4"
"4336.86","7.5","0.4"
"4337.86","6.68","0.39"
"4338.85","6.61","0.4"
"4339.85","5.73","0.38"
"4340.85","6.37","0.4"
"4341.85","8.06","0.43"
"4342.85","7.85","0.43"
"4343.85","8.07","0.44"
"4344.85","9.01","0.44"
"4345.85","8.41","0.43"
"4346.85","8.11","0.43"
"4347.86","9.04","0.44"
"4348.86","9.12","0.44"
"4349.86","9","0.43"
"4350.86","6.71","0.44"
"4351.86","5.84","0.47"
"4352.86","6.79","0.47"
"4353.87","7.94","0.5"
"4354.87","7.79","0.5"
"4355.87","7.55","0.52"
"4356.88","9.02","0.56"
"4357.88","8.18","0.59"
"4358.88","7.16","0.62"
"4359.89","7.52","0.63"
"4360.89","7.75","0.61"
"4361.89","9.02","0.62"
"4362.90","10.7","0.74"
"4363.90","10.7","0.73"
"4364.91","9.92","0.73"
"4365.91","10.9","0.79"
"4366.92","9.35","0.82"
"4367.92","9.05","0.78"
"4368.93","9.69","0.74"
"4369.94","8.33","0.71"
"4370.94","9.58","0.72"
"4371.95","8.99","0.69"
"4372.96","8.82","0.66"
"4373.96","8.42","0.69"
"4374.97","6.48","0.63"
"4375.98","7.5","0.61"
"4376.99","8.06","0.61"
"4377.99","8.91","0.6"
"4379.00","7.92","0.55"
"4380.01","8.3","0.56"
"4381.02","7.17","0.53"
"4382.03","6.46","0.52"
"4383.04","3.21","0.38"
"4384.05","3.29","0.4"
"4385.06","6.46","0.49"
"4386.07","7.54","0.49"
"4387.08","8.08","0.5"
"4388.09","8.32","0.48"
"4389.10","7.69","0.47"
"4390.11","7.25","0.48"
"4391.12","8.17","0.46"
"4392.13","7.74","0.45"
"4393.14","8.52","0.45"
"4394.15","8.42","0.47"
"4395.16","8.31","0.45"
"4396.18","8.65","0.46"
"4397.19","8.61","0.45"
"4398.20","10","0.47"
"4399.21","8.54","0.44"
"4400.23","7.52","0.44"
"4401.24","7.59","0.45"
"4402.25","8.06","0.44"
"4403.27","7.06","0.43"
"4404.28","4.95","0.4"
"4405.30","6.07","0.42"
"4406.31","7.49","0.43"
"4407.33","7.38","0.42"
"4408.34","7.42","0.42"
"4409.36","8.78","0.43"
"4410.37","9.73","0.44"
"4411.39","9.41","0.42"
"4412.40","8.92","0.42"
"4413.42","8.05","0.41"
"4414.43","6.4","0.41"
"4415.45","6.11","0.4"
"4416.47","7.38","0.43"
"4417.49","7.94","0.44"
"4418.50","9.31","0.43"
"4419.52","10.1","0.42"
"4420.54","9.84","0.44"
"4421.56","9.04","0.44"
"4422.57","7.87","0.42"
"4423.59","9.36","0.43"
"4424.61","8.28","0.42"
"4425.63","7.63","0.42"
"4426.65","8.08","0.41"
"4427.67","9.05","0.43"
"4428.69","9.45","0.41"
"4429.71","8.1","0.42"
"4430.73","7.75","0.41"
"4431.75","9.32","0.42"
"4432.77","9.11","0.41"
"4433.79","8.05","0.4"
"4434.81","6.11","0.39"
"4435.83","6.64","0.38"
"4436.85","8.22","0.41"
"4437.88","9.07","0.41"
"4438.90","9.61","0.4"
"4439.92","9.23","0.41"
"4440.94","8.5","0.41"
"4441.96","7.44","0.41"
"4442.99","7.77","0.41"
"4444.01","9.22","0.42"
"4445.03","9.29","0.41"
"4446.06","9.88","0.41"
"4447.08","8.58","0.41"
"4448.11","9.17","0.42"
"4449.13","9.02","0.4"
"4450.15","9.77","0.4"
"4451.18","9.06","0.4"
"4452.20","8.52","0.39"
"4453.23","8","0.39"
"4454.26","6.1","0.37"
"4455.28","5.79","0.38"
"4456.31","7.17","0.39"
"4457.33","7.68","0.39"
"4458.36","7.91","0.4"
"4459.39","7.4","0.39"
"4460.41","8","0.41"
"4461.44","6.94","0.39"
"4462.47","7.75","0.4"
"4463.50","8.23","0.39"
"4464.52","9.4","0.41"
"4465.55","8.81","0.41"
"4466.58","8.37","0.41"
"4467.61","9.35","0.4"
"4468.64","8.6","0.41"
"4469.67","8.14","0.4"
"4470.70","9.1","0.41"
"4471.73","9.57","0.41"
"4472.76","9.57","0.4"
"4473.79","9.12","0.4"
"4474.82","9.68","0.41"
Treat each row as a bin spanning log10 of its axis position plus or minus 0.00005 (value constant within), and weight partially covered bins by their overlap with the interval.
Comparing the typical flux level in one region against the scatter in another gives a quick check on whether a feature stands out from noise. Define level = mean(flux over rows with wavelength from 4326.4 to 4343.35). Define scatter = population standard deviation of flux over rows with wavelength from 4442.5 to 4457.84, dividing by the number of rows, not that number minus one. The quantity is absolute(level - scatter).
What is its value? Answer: 6.7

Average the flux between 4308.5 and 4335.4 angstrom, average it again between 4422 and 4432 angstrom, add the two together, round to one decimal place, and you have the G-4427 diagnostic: 15.9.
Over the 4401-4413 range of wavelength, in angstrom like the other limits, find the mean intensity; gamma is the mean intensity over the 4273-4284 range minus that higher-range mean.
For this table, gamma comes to -1.1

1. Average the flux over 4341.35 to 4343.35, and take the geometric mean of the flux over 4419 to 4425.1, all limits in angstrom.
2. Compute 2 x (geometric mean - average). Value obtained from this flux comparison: 2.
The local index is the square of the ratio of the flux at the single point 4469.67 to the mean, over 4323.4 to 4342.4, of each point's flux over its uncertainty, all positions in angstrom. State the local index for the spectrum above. 0.19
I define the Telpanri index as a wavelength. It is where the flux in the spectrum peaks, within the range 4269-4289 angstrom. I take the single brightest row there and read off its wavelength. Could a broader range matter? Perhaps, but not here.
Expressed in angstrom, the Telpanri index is 4278.34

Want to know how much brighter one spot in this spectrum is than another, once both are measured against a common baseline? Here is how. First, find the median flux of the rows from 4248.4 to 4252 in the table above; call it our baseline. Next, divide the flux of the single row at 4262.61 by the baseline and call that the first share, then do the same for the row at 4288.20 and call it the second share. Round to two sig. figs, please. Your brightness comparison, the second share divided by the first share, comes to 0.83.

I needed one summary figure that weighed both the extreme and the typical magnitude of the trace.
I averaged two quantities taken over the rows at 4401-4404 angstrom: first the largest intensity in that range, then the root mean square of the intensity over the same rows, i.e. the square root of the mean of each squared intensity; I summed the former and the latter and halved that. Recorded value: 7.8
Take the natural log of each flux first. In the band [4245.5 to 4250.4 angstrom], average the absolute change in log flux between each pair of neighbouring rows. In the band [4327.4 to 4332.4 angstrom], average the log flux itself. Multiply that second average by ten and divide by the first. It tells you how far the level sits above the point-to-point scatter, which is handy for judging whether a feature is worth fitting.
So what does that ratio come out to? 153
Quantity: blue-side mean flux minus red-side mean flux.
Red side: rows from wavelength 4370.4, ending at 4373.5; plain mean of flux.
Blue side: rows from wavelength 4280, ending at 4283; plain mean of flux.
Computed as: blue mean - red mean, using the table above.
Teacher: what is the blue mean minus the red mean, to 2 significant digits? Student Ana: -2.4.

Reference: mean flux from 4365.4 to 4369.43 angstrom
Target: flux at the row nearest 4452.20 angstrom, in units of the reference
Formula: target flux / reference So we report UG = 0.87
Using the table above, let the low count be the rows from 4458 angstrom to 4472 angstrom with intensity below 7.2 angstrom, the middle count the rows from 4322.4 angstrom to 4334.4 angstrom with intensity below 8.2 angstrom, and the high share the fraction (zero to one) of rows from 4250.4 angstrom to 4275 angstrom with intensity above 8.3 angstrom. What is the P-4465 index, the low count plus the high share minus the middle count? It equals -5.00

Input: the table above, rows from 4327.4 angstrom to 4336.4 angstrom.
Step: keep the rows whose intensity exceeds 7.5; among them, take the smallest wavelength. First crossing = 4327.88 angstrom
